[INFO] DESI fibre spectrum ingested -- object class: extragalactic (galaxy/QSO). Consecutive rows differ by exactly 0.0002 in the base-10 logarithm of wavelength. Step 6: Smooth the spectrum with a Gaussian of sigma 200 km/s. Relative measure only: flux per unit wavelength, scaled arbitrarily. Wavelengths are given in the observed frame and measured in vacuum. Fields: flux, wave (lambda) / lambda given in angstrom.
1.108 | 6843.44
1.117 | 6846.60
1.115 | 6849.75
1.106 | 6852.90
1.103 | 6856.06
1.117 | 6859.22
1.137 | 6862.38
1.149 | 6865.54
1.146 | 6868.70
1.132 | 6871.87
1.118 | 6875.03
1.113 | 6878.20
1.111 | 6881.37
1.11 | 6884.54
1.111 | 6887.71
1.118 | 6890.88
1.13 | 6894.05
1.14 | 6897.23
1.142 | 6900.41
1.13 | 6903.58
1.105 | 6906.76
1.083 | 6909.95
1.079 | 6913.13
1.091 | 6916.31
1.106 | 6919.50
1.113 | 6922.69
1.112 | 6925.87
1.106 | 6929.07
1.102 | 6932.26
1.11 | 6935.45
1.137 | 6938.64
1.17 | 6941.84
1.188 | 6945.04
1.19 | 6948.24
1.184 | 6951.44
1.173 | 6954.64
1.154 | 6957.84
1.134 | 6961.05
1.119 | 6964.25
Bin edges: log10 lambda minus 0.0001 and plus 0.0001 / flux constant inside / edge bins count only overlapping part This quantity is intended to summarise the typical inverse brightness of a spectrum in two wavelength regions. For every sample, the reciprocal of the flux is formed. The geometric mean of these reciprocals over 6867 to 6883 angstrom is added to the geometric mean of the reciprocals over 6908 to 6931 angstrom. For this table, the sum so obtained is 1.80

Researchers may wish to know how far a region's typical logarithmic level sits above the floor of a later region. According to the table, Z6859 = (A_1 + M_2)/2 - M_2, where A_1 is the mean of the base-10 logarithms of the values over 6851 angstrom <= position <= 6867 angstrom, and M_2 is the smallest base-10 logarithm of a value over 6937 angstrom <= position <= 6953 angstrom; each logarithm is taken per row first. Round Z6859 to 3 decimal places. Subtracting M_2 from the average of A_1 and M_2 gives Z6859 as -0.003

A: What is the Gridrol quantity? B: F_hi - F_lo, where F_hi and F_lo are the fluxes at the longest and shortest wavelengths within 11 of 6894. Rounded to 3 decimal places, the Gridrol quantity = 0.020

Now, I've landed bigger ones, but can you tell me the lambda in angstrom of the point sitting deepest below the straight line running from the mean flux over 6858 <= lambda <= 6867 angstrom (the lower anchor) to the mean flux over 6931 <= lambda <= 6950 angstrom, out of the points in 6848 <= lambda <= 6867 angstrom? 6856.06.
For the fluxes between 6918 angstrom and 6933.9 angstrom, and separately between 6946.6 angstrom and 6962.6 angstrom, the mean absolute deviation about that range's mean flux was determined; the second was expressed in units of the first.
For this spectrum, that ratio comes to 4.9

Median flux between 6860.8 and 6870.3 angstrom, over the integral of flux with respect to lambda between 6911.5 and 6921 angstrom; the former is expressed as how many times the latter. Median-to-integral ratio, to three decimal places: 0.110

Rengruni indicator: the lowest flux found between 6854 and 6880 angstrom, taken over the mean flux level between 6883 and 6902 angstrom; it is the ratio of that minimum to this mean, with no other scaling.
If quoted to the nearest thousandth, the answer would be 0.980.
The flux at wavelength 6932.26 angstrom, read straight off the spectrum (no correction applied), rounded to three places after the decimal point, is 1.102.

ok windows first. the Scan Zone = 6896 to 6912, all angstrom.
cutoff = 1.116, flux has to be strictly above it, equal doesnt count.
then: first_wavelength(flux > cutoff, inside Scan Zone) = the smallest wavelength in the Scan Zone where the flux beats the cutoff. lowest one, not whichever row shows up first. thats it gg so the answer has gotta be 6897.23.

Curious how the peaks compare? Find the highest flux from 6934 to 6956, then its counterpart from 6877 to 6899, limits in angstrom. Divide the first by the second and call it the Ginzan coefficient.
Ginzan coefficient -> 1.04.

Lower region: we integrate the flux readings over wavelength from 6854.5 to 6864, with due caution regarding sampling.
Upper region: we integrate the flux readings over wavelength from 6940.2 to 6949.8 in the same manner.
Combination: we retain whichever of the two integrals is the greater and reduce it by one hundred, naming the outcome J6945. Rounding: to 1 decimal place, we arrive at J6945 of -88.7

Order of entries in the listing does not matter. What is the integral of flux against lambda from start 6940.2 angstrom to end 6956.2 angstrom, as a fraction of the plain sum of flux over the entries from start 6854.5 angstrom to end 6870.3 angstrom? 3.34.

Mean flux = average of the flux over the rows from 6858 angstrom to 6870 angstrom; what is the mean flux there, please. 1.14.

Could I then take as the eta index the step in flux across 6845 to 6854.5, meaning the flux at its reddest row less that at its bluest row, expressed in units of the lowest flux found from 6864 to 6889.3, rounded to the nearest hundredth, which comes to -0.01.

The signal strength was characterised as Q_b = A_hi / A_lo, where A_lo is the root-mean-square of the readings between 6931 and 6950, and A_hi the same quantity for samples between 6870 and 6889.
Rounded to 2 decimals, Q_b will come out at 0.97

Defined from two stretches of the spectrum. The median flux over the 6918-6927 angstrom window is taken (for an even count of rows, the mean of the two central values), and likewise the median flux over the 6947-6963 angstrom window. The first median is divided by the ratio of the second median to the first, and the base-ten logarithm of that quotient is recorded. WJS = 0.023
